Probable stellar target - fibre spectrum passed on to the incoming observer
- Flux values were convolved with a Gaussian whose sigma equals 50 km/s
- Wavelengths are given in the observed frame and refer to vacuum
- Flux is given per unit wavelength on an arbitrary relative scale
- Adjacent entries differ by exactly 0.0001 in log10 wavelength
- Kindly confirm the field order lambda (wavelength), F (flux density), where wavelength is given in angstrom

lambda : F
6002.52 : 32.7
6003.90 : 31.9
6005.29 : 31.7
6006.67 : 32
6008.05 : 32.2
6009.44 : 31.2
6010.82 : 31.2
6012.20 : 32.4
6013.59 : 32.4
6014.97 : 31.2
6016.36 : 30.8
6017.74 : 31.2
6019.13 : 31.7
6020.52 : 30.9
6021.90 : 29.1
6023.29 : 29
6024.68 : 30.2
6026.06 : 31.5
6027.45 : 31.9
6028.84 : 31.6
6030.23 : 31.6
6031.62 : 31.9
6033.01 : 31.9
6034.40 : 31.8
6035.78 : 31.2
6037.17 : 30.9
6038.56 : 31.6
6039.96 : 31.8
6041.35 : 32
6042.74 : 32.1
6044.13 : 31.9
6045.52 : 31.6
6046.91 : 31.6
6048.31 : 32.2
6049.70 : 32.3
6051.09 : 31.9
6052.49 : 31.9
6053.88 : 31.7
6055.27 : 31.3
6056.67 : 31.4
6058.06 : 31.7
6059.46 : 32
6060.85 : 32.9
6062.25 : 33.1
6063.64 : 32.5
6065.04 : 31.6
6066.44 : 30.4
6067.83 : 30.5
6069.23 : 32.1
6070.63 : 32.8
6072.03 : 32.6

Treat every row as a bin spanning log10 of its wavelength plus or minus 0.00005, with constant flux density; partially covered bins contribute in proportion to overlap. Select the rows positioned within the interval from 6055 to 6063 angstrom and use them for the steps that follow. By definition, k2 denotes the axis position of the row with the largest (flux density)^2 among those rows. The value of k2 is 6062.25 angstrom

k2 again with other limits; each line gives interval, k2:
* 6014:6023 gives 6019.13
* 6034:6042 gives 6041.35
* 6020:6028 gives 6027.45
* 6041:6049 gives 6048.31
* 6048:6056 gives 6049.70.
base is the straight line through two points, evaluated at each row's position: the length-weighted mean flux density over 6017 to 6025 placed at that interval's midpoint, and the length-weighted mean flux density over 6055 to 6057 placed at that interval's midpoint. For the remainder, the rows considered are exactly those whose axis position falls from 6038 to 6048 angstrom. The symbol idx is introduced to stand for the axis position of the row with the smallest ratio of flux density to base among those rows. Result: 6046.91 angstrom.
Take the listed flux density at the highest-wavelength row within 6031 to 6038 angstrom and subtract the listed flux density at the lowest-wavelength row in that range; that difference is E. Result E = -1.00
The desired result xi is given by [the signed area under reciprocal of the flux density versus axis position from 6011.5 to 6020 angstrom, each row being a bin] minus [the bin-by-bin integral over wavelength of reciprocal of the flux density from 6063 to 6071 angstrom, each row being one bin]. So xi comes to 0.02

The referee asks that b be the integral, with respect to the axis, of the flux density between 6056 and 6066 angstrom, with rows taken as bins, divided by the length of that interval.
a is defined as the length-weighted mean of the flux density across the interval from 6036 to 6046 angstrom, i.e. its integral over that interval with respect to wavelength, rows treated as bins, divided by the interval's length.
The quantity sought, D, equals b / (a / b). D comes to 32.6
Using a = 31.67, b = 32.1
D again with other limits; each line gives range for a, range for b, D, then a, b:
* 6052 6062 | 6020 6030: 29.4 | 31.91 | 30.6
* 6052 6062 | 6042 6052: 32.0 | 31.91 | 31.9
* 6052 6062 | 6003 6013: 31.7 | 31.91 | 31.8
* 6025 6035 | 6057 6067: 32.4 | 31.68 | 32.0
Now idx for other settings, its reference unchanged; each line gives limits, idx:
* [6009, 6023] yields 6021.90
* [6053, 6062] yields 6055.27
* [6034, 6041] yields 6037.17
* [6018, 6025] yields 6023.29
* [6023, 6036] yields 6023.29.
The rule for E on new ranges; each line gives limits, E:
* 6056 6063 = 1.70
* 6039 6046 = -0.20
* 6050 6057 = -0.50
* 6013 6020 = -0.70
